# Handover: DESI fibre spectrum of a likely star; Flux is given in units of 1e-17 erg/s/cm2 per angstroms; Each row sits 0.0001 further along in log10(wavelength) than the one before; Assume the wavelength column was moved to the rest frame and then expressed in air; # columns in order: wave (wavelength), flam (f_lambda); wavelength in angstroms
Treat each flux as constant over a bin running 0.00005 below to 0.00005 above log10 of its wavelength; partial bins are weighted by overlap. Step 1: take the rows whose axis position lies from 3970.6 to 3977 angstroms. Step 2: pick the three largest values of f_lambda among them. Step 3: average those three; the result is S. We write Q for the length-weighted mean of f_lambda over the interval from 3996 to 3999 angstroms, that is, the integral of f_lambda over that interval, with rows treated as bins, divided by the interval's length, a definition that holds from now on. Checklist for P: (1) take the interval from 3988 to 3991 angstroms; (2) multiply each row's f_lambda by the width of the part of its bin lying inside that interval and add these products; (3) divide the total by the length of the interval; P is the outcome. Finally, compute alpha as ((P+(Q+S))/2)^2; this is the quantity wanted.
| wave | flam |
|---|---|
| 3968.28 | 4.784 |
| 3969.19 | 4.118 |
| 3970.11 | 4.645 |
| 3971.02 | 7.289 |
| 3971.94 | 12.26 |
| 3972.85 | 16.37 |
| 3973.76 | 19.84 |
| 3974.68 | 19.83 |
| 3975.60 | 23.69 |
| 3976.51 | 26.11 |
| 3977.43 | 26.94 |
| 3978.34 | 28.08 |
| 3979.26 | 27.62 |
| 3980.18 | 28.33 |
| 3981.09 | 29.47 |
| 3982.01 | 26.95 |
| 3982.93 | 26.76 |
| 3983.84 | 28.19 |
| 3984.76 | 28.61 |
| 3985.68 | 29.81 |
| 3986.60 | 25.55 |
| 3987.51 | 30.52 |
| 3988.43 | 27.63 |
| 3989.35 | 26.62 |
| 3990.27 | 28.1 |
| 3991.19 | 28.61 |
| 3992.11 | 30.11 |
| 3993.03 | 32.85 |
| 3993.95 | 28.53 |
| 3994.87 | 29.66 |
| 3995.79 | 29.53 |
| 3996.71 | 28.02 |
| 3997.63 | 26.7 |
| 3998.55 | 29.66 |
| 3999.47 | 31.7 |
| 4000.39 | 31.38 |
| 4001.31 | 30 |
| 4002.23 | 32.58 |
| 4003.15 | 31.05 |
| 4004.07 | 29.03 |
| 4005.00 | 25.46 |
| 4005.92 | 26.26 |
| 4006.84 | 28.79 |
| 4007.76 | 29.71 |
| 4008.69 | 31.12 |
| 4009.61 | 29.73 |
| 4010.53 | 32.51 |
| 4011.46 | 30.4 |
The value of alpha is 1559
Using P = 27.5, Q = 28.2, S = 23.2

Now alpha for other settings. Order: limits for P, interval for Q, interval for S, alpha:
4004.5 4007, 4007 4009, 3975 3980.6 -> 1792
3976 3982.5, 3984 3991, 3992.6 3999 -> 1868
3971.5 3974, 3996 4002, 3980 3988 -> 1428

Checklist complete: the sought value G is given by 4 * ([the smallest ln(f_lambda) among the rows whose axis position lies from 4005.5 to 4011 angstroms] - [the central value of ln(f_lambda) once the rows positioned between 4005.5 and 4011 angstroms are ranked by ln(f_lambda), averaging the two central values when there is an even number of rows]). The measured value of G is -0.5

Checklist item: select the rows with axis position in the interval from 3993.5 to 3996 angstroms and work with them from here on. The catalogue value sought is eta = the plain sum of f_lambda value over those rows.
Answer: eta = 88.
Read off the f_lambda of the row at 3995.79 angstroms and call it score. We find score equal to 29.53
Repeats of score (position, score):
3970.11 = 4.645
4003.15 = 31.05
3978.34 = 28.08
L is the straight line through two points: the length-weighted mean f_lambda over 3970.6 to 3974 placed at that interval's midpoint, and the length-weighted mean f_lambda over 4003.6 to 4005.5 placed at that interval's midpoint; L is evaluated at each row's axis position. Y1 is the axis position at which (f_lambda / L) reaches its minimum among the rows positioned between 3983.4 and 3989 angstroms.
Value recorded 3986.60 angstroms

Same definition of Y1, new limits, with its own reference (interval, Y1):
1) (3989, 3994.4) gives 3993.95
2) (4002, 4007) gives 4005.00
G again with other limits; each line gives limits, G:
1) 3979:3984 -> -0.2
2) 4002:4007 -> -0.5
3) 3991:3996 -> -0.1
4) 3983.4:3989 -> -0.4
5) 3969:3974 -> -3.3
